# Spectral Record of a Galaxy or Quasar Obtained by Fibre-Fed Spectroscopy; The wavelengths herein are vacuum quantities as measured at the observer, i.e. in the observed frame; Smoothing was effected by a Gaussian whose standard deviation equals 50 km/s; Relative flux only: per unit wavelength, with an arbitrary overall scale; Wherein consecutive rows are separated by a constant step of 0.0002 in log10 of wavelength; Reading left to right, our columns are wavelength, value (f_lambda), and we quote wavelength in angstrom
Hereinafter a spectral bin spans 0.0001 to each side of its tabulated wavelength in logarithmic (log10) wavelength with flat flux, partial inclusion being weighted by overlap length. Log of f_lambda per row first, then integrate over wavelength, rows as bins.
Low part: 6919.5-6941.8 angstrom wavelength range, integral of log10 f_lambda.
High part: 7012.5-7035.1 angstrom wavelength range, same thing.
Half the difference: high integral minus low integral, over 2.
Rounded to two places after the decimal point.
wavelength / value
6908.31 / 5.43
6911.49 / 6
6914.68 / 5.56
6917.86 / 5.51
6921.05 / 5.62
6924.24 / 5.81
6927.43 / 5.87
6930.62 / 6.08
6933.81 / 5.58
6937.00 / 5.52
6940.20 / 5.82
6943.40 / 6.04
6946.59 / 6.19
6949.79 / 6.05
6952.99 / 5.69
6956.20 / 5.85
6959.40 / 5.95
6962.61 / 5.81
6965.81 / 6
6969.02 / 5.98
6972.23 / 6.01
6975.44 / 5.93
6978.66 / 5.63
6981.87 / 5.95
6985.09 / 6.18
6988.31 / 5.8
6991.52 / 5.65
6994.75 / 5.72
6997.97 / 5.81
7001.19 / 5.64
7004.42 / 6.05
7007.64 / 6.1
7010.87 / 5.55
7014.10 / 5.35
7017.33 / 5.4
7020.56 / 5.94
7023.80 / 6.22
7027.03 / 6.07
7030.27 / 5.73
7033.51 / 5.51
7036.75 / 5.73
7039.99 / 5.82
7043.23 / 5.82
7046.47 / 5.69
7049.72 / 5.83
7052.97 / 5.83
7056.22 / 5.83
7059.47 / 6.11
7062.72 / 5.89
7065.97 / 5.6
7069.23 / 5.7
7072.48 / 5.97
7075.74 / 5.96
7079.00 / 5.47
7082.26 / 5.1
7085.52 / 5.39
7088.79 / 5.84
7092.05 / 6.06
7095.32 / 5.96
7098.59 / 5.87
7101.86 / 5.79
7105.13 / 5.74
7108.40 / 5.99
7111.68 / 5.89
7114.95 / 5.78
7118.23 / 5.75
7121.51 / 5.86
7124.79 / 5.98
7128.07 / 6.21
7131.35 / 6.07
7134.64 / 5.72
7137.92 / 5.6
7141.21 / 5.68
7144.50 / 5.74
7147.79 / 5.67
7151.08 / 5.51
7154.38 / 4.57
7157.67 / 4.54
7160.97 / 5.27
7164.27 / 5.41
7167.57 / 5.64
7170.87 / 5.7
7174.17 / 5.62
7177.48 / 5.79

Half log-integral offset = 0.10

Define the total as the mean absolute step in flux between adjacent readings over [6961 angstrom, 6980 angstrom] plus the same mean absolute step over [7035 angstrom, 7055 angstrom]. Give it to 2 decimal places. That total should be 0.20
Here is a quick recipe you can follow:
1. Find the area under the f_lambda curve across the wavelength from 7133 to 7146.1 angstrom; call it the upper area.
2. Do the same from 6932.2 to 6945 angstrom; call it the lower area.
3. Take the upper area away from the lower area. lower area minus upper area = -1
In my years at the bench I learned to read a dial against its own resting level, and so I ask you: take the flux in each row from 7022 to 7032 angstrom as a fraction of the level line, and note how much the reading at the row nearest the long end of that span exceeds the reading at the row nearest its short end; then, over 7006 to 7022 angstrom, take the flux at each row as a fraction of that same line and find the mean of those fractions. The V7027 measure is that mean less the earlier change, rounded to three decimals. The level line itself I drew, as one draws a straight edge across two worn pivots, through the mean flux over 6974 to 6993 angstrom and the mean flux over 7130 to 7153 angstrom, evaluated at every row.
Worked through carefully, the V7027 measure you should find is 1.056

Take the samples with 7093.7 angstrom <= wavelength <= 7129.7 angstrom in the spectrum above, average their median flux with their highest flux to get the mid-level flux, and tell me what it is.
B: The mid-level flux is 6.04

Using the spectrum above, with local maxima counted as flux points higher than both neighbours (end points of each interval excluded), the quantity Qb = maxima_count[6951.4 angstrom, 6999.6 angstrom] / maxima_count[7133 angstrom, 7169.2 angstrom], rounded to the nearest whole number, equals 4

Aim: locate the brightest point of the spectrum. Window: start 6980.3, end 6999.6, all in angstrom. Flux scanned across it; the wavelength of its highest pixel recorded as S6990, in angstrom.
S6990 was 6985.09 angstrom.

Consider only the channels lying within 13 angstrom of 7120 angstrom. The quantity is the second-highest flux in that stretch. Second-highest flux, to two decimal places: 6.07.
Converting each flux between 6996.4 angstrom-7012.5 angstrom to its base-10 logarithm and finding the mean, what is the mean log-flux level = 0.765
